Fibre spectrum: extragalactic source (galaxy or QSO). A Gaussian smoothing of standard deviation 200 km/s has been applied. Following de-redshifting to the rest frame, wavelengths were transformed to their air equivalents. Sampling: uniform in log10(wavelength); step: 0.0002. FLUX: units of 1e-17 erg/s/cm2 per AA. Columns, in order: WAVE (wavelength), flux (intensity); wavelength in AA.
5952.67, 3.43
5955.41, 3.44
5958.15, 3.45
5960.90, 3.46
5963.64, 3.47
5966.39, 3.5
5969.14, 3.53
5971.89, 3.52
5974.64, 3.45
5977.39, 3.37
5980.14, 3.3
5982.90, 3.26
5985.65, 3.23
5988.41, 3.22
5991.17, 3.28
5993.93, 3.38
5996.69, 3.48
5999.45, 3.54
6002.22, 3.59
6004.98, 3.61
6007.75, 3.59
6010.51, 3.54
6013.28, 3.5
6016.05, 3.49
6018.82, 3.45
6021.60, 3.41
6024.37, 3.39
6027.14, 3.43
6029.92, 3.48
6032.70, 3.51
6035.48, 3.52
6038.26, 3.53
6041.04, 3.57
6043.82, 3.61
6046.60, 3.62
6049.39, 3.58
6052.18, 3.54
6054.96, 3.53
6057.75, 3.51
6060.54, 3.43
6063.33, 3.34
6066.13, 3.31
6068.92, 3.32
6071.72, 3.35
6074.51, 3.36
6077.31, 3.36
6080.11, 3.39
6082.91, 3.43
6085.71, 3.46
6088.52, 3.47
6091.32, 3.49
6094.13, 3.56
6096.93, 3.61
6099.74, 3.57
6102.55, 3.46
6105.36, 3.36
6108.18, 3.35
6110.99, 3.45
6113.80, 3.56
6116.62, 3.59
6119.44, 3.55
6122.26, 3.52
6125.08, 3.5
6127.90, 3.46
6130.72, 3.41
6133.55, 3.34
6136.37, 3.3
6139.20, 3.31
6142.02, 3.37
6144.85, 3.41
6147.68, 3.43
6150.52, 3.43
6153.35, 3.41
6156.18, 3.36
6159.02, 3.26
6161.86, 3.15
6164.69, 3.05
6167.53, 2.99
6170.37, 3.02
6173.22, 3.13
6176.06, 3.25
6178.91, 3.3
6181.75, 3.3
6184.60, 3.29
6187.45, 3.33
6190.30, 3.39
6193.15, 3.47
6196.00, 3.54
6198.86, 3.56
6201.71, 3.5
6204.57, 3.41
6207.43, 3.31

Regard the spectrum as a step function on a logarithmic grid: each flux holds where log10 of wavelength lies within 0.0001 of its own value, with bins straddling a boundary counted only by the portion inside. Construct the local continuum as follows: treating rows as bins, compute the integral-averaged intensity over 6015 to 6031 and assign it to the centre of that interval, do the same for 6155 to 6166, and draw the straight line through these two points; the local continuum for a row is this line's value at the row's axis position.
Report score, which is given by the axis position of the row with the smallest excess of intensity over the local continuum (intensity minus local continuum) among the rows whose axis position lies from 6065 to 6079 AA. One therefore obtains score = 6066.13 AA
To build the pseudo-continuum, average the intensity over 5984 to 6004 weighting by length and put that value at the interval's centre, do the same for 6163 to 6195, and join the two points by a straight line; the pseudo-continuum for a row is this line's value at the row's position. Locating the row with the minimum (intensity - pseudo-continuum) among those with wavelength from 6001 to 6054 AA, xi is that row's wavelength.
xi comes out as 6024.37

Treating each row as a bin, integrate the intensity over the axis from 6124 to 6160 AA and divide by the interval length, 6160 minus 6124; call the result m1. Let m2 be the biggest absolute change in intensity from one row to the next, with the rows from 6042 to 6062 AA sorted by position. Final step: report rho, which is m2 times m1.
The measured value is 0.27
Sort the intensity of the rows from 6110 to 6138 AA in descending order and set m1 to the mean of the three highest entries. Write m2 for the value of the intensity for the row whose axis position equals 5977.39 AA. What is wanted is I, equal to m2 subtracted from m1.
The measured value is 0.20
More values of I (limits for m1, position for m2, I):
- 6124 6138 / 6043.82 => -0.15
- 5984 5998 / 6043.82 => -0.23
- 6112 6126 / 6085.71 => 0.11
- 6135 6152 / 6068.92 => 0.10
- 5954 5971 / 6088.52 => 0.03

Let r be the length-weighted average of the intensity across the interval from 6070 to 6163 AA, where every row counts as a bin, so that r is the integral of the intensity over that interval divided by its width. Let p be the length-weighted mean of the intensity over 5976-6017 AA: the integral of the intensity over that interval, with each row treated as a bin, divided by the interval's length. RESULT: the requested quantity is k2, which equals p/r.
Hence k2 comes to 1.00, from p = 3.43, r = 3.43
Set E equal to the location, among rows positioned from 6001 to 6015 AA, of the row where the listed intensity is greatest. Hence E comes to 6004.98 AA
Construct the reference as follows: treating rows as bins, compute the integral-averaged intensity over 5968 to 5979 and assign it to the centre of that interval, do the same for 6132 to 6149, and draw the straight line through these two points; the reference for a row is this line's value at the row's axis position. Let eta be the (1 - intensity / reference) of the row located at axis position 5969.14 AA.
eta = -0.018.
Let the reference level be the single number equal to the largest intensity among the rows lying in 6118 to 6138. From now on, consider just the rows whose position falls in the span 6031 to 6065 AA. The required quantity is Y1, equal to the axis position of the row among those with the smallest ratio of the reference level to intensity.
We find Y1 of 6046.60 AA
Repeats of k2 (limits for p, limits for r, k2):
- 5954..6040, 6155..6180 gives 1.09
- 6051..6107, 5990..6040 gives 0.99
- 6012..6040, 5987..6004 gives 1.02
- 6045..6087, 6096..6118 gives 0.98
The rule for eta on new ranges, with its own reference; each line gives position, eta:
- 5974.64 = 0.004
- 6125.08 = -0.039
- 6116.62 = -0.064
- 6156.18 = -0.003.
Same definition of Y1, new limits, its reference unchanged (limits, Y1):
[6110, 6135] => 6116.62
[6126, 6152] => 6127.90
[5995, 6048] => 6046.60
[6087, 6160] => 6096.93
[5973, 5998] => 5996.69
